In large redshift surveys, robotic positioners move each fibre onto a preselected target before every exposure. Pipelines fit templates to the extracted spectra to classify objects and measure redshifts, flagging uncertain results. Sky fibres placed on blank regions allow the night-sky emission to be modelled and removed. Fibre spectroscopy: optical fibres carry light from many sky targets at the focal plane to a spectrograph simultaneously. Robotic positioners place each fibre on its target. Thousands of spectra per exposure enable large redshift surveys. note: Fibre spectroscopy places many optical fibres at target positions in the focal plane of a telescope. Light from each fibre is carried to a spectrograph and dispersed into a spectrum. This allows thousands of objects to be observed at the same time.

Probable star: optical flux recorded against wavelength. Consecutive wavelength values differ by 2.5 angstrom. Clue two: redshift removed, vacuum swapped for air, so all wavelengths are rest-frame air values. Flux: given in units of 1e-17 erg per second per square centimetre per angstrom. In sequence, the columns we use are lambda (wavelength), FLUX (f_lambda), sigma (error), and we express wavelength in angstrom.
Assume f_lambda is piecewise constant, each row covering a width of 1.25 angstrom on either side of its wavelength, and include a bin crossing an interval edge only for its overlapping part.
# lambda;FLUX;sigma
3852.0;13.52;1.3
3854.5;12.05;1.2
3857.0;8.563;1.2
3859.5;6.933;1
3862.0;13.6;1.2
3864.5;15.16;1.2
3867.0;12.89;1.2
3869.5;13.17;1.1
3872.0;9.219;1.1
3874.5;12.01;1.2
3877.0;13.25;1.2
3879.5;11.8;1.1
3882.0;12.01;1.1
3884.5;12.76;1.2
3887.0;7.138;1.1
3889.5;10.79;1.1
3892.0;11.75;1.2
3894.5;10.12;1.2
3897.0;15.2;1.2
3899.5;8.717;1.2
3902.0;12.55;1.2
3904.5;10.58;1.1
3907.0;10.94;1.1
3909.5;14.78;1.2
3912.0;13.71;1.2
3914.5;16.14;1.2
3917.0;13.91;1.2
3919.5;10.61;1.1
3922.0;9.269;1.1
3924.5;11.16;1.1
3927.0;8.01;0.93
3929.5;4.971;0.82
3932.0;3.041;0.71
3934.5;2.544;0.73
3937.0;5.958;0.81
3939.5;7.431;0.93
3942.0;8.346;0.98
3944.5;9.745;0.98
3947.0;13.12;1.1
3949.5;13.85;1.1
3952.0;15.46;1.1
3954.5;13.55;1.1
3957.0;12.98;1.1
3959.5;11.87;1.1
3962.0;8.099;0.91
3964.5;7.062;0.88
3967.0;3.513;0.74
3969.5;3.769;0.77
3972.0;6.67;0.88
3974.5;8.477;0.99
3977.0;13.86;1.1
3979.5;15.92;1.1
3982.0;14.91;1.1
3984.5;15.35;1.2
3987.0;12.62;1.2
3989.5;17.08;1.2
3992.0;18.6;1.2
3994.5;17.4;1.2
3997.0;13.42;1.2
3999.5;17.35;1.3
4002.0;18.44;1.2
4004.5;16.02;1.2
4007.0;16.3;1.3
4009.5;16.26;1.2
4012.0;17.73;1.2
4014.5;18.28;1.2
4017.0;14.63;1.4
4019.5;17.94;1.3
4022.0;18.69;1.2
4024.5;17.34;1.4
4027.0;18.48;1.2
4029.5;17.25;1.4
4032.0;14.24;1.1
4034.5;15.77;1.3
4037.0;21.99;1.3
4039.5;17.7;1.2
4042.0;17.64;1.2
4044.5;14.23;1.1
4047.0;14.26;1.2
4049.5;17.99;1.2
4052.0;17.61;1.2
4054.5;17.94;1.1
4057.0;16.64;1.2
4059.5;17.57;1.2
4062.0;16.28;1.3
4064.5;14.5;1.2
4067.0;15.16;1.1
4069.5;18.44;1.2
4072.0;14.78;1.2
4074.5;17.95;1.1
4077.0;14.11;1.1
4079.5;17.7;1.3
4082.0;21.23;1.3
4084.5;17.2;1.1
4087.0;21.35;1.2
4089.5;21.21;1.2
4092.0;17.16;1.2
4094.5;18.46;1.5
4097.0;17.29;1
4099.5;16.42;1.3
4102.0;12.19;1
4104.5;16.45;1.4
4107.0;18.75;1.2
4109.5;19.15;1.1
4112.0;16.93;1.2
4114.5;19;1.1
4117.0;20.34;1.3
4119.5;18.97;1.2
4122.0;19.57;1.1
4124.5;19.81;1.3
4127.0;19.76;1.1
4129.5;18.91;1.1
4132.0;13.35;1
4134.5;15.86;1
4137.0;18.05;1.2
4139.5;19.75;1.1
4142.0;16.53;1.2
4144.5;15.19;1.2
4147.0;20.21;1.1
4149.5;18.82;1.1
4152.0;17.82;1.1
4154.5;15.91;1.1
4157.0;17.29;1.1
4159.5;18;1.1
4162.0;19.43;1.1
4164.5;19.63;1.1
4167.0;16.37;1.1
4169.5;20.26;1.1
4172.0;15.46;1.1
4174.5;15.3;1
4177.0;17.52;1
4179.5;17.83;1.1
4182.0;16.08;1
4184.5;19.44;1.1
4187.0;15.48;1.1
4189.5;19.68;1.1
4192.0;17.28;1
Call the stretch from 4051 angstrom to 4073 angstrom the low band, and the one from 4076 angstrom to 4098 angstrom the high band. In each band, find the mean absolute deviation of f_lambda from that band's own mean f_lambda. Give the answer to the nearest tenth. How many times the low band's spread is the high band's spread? 1.6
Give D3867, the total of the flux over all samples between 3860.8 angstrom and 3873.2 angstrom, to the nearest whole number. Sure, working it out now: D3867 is 64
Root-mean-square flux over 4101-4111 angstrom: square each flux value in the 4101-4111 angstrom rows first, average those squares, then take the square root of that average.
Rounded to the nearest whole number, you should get 17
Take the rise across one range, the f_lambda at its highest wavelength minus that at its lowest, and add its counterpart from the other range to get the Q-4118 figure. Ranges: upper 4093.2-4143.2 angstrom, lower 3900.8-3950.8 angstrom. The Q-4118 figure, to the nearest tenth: -0.6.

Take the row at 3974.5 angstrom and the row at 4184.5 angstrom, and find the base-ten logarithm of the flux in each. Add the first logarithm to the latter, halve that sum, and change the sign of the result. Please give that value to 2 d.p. -1.11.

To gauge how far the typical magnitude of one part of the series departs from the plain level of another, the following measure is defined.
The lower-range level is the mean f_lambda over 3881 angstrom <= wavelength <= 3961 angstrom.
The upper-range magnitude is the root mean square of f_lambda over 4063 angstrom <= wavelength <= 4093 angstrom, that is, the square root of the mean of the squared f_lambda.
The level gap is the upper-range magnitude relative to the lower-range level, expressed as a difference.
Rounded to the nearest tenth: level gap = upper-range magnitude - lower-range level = 7.0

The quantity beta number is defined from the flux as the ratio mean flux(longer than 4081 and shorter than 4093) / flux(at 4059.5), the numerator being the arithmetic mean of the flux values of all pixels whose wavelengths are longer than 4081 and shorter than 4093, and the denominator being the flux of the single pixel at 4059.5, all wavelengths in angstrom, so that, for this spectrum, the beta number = 1.1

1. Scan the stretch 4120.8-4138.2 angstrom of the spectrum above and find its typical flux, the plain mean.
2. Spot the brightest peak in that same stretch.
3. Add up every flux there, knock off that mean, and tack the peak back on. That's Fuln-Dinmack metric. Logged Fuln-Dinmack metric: 127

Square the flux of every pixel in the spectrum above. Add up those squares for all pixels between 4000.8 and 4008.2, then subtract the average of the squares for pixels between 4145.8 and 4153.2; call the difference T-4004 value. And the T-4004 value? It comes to 502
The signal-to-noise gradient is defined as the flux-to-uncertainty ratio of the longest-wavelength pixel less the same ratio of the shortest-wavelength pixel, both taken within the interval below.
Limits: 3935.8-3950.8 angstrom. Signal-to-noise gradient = 5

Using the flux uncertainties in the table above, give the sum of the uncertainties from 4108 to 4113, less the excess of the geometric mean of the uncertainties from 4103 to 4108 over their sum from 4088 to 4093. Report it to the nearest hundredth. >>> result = 3.40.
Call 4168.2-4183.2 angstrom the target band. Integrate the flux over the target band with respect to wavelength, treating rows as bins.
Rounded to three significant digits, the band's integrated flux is 256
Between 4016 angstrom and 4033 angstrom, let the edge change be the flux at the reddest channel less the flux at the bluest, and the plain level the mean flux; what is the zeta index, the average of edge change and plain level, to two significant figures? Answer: 8.3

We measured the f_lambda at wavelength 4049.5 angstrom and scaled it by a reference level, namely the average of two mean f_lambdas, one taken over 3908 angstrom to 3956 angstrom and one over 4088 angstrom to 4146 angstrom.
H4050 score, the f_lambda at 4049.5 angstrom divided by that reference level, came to 1.28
